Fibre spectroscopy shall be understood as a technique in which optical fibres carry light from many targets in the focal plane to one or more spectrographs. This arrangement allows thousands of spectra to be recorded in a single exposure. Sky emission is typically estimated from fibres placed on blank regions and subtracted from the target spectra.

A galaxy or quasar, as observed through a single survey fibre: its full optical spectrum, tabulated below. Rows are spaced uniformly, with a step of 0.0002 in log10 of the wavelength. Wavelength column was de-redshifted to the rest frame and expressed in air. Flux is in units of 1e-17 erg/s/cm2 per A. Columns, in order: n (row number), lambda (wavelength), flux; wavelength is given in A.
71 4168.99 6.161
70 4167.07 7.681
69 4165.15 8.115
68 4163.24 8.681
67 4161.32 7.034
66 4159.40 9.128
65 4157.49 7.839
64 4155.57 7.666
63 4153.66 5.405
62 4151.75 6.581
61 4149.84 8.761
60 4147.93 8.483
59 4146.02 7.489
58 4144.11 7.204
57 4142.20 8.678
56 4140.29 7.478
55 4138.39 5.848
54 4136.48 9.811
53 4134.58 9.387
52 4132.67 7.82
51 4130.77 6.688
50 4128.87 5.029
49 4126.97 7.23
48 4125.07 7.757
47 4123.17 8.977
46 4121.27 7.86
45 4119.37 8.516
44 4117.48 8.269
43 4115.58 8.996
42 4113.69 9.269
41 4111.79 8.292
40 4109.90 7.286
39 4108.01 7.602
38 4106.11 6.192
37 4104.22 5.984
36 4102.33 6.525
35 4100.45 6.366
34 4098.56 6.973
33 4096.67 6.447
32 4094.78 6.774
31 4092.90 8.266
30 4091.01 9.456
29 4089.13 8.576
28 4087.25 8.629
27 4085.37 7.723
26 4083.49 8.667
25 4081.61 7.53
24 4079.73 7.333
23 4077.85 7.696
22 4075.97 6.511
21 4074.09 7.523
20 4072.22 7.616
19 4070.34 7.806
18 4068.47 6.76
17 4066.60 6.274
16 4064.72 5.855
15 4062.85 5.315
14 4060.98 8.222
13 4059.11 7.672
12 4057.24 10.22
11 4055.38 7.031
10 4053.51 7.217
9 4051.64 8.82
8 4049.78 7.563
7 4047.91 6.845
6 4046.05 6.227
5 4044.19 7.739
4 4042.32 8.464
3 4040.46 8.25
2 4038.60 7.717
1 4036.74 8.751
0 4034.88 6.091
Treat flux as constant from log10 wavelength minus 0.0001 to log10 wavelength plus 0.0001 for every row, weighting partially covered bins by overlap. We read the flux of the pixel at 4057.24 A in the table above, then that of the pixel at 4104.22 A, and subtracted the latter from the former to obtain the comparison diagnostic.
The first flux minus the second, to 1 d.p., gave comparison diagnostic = 4.2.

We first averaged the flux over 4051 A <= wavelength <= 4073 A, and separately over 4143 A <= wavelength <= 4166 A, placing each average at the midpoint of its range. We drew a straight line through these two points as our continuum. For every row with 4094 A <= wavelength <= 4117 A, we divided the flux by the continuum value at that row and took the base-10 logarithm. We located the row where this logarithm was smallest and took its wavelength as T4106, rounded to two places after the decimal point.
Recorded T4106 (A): 4104.22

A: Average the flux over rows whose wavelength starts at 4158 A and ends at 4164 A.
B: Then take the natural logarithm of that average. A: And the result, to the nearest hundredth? 2.11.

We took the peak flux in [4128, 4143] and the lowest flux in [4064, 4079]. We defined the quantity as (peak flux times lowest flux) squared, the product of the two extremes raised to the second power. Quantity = 3300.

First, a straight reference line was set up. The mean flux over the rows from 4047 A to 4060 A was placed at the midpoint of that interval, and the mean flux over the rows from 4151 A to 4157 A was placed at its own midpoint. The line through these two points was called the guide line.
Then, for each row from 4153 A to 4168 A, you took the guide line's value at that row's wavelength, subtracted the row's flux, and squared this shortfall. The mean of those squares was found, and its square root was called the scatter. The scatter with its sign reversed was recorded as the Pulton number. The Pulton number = -1.6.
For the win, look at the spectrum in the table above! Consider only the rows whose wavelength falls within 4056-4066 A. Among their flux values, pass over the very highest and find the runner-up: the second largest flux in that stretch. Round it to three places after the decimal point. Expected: 8.222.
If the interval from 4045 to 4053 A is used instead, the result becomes 7.563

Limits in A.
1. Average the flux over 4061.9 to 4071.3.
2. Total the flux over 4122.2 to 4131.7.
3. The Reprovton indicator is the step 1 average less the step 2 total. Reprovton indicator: -29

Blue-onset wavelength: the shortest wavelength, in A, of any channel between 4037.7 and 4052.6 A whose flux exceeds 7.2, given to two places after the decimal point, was 4038.60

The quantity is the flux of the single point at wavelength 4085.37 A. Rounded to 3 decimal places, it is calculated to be 7.723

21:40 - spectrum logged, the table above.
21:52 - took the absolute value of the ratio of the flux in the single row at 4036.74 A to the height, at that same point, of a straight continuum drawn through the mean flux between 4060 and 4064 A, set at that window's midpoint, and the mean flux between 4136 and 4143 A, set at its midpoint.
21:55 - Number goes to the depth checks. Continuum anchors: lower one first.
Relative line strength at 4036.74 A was 1.37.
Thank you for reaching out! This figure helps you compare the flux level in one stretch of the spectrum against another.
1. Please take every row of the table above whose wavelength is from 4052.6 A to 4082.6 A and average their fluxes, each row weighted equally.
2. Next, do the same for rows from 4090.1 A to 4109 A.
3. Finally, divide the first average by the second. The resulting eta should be 1.03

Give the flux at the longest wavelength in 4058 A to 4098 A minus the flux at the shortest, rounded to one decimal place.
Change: -1.2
